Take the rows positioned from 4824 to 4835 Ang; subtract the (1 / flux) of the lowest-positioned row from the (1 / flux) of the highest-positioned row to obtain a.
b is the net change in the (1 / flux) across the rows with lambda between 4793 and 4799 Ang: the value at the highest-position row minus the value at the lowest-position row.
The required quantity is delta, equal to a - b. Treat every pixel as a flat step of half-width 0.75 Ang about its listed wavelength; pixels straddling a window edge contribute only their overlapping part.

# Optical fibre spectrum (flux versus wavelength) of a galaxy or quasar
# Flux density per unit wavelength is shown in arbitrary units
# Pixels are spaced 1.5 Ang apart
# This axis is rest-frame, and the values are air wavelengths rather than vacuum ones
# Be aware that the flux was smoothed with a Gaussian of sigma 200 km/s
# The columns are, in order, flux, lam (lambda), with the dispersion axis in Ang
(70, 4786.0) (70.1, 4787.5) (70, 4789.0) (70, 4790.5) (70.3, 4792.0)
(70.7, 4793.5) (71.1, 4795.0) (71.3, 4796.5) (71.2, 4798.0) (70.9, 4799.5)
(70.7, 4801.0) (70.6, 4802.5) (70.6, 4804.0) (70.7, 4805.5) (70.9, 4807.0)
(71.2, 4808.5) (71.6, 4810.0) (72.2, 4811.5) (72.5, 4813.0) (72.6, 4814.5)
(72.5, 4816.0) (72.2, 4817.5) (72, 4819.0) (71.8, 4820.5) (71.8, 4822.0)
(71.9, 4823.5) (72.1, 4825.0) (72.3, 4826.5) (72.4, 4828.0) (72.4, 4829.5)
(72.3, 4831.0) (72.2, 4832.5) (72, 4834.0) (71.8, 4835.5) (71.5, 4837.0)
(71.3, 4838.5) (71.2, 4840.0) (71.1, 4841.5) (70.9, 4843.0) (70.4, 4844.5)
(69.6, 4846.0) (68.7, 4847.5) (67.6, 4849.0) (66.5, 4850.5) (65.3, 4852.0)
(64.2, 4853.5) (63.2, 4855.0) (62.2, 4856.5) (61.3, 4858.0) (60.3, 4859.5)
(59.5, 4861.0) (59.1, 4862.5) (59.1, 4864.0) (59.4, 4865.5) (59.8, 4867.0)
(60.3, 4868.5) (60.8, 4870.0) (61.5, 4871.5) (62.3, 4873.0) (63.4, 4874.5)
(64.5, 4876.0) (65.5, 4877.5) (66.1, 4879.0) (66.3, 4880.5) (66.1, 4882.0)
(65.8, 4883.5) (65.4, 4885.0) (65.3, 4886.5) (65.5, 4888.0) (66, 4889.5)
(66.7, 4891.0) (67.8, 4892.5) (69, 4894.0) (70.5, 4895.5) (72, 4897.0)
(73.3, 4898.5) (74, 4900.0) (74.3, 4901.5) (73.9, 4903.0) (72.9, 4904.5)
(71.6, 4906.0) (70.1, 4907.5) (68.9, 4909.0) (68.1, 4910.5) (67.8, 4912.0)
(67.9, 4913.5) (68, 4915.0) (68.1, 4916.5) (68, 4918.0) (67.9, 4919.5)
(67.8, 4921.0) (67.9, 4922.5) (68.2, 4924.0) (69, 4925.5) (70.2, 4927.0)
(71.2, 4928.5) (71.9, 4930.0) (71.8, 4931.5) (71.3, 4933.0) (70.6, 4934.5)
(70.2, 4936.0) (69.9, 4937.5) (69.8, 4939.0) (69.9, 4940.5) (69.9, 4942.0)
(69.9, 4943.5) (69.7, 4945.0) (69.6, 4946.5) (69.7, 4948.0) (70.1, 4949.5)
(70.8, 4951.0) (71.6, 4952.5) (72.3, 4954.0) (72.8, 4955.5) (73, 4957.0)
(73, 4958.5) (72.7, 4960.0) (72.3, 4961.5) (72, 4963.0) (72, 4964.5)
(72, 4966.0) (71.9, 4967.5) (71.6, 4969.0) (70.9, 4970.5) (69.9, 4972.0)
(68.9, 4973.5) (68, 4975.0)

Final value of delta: 0.0001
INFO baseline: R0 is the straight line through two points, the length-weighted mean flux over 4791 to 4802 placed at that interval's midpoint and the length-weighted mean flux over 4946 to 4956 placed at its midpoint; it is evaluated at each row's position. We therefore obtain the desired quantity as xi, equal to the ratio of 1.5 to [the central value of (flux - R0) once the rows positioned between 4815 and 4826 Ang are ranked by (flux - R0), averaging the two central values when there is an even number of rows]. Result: 1.3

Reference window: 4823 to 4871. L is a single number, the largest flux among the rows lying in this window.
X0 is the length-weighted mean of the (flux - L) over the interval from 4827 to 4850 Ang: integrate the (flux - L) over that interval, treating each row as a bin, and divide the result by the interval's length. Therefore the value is -1.4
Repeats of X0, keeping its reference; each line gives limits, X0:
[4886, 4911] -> -2.3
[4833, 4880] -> -7.2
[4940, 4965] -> -1.1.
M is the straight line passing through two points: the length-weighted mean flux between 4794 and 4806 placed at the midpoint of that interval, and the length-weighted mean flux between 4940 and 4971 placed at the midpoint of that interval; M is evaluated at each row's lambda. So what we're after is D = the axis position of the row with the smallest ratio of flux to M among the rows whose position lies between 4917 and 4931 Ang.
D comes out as 4921.0 Ang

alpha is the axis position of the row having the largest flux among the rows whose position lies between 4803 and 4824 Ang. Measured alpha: 4814.5 Ang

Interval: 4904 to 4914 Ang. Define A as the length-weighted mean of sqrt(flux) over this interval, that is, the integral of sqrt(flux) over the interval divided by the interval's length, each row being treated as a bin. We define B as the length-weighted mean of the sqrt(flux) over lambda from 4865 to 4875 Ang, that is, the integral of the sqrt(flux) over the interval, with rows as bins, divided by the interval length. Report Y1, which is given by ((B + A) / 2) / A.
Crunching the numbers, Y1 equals 0.97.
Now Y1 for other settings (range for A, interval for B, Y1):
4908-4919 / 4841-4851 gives 1.00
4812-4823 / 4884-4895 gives 0.98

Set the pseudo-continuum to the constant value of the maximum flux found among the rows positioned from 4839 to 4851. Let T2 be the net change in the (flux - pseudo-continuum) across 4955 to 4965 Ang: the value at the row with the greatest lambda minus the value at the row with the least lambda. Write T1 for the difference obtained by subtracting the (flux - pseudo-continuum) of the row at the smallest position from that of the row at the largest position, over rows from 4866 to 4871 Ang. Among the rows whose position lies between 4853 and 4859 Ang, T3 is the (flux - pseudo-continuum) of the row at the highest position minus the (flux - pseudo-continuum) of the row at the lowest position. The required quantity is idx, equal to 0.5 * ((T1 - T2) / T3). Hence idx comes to -0.3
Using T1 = 1.0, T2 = -0.80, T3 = -2.9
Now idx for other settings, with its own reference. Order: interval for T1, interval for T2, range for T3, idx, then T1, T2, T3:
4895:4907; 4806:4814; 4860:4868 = -0.8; 1.1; 1.60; 0.3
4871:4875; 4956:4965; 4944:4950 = 3.6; 1.9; -1.00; 0.4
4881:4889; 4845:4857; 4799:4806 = -17.0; -0.6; -7.40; -0.2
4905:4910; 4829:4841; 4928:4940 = 0.5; -2.7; -1.20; -1.4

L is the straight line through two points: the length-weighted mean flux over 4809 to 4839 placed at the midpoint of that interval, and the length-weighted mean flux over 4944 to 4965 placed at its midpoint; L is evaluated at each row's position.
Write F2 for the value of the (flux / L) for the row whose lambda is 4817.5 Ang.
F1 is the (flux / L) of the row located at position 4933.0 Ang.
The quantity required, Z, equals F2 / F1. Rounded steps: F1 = 1.00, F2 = 1.00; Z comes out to 1.01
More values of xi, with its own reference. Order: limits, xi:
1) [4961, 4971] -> 1.5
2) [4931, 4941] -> -2.0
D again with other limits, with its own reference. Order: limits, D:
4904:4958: 4921.0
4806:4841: 4807.0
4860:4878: 4864.0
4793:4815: 4804.0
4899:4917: 4912.0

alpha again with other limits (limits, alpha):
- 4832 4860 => 4832.5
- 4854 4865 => 4855.0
